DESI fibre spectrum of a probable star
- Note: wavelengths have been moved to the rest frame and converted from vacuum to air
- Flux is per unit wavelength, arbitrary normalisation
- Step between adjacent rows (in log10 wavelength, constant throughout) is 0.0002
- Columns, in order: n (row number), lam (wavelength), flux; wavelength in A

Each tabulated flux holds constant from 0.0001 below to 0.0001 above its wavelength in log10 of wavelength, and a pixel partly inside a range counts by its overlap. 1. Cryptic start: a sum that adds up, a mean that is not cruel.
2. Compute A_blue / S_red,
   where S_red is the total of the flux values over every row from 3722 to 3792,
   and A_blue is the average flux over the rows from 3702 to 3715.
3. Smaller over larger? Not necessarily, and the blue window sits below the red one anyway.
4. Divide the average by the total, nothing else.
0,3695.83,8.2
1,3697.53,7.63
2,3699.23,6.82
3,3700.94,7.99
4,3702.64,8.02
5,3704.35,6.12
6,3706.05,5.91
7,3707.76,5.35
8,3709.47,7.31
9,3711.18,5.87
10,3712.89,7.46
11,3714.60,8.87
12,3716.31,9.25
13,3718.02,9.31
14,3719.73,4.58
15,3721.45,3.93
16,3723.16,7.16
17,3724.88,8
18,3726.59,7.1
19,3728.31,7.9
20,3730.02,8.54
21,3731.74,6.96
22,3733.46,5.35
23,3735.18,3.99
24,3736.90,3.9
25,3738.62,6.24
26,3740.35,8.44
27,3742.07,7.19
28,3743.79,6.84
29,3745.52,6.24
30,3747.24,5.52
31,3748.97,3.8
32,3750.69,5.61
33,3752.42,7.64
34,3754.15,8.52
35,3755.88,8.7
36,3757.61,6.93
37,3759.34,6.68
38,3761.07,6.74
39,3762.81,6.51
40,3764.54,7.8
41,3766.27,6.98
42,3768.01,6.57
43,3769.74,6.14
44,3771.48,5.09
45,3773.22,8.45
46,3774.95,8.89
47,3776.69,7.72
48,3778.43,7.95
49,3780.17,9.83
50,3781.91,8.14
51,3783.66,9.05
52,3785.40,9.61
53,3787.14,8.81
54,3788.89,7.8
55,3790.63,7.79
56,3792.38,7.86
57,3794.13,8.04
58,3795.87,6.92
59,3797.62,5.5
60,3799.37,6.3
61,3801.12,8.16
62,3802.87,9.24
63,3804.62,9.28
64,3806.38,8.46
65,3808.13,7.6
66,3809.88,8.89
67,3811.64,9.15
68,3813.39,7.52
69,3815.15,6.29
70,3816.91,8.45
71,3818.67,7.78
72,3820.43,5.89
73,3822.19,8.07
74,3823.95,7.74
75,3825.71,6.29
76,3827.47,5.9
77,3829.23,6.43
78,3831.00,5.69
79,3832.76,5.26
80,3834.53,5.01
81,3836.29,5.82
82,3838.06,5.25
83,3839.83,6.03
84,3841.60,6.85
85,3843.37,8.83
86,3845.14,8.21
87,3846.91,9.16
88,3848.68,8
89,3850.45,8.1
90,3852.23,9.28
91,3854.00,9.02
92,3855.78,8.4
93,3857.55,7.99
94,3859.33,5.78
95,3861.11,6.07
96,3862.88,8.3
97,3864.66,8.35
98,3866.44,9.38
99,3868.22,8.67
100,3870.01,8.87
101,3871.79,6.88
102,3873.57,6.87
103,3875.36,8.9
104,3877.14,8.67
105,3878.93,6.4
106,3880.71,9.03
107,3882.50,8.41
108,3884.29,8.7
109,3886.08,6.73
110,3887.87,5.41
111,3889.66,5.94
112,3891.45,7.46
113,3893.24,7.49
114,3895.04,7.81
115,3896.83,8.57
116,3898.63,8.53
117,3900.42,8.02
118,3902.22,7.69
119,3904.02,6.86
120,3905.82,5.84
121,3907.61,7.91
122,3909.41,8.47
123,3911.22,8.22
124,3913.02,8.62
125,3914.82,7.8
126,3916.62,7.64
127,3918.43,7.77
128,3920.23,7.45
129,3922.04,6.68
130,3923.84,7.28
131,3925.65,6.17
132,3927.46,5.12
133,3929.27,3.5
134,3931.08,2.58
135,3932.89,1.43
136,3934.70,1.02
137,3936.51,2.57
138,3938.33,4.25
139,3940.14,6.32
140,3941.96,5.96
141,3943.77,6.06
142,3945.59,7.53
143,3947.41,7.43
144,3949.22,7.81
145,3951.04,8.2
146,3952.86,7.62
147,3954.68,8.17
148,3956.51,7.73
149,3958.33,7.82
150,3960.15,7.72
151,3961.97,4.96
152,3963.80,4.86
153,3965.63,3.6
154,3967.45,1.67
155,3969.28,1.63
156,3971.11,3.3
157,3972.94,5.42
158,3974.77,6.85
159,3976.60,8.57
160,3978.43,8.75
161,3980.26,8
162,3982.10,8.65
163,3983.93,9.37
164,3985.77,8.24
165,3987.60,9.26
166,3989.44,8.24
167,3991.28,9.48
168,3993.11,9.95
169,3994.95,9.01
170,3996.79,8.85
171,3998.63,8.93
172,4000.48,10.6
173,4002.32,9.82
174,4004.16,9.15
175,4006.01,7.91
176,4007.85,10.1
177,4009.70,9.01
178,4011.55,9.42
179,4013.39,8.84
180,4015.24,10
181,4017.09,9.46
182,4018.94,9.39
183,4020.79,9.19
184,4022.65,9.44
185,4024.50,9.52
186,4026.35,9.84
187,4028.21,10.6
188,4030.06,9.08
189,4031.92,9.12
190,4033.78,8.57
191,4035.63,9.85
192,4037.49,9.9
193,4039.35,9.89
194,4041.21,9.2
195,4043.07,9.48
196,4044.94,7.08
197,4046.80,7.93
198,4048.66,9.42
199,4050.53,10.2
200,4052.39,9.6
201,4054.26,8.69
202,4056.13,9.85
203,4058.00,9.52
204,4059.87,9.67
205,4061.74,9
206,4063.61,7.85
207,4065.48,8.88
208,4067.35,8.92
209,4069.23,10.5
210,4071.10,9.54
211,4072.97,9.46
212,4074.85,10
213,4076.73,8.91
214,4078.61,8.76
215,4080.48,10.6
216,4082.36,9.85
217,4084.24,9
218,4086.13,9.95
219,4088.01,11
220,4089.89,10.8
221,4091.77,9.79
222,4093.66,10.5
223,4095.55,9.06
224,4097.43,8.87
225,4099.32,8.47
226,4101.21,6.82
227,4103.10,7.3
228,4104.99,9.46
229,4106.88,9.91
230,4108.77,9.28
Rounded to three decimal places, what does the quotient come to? 0.024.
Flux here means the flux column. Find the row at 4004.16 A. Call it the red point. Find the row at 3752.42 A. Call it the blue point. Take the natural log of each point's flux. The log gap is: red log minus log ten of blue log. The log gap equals 1.91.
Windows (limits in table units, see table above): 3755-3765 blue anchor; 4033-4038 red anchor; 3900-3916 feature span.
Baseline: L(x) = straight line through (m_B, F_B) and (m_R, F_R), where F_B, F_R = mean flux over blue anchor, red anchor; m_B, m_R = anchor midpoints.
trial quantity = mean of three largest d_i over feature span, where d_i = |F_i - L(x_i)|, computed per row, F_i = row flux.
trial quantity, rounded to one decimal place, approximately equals 1.6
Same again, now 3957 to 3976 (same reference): 6.7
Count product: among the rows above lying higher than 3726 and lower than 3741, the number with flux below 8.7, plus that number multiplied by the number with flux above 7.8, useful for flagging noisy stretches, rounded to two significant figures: 36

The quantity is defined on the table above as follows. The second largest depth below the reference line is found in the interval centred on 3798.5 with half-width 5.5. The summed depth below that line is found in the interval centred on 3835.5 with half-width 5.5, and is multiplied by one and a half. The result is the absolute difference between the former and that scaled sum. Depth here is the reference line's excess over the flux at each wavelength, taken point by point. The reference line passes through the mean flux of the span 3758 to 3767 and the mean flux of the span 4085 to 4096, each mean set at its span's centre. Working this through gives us 18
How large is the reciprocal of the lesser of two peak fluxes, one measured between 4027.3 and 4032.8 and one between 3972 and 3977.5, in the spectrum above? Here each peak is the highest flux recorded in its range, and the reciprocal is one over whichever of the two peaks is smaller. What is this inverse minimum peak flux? 0.117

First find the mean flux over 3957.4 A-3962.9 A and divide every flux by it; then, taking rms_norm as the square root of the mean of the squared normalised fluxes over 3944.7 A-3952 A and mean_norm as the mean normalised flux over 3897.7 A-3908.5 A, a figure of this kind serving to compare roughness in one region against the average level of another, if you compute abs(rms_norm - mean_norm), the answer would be 0.04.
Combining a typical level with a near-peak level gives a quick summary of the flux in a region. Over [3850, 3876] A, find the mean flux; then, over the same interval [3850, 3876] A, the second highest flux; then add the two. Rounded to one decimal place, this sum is 17.3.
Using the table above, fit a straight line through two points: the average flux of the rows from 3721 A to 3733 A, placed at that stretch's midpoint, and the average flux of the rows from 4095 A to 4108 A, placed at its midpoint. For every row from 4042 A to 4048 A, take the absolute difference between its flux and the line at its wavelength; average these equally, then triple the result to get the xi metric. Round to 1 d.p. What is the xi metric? 2.8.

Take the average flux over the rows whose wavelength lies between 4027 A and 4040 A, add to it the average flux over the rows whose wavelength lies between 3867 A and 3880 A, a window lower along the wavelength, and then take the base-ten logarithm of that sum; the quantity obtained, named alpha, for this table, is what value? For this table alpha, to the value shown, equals 1.24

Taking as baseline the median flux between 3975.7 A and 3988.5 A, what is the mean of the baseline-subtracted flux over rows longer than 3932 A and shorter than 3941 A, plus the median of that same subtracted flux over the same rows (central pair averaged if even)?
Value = -12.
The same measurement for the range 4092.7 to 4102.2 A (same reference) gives 0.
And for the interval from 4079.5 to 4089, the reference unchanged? 3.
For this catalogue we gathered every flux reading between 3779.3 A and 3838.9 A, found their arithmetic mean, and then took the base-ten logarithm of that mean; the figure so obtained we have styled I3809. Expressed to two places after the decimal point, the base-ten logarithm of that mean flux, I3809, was 0.87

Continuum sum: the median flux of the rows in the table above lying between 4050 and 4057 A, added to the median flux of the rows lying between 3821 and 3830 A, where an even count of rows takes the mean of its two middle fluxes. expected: 16.2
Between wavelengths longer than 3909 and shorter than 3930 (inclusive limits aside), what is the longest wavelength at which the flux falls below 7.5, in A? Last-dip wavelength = 3929.27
